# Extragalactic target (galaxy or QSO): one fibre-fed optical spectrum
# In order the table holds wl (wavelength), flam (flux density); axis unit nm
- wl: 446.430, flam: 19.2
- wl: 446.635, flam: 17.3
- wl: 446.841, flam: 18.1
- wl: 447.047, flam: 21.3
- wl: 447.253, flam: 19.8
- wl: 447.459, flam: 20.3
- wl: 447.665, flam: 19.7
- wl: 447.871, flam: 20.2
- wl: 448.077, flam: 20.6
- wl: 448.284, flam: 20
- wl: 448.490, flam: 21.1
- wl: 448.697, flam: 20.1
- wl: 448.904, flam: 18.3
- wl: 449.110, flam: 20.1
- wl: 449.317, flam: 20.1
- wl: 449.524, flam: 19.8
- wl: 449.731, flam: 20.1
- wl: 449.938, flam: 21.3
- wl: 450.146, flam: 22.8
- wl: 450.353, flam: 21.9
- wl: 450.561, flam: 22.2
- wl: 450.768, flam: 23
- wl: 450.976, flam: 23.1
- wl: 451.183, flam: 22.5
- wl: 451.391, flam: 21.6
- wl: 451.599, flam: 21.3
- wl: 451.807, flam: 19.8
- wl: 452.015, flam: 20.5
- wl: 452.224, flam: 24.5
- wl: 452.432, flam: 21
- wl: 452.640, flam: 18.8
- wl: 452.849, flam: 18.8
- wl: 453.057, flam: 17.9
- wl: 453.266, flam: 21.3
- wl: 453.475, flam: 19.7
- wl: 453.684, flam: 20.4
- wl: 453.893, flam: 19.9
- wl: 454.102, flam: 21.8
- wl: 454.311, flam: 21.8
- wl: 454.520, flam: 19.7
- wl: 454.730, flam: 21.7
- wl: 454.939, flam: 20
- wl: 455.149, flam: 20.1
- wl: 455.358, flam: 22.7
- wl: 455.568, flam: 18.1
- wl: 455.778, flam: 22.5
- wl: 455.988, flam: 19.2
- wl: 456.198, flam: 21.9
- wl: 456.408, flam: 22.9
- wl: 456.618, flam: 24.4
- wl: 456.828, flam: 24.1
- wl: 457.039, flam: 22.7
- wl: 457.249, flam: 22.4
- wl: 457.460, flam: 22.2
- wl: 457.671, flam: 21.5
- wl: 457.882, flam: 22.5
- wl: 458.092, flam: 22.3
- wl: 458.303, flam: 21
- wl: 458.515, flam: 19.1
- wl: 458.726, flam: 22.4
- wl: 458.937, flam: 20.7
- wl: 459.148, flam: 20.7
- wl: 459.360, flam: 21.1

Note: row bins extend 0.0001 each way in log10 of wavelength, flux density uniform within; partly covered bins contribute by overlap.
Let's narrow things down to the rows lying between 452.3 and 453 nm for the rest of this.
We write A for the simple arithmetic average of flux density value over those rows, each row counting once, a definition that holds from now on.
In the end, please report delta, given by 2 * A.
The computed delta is 39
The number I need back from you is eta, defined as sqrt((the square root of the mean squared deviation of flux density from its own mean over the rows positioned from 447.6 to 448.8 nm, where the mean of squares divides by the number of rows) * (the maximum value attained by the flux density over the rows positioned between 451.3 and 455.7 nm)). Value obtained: 3.3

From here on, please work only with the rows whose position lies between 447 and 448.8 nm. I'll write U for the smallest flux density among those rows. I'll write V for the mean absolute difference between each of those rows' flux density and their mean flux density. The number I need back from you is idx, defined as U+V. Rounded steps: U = 19.7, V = 0.44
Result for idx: 20.1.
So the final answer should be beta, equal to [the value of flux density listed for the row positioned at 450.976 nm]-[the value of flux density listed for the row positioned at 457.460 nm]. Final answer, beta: 1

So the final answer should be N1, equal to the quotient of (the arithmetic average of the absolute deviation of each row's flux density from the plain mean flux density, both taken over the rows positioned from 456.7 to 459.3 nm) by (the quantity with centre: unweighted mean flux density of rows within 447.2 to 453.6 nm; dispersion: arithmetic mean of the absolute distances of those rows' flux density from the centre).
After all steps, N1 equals 0.8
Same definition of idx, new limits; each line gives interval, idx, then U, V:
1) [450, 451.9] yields 20.6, 19.8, 0.78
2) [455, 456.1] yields 19.8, 18.1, 1.66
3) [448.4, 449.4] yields 19.0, 18.3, 0.66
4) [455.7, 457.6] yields 20.1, 19.2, 0.94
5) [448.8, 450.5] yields 19.4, 18.3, 1.09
